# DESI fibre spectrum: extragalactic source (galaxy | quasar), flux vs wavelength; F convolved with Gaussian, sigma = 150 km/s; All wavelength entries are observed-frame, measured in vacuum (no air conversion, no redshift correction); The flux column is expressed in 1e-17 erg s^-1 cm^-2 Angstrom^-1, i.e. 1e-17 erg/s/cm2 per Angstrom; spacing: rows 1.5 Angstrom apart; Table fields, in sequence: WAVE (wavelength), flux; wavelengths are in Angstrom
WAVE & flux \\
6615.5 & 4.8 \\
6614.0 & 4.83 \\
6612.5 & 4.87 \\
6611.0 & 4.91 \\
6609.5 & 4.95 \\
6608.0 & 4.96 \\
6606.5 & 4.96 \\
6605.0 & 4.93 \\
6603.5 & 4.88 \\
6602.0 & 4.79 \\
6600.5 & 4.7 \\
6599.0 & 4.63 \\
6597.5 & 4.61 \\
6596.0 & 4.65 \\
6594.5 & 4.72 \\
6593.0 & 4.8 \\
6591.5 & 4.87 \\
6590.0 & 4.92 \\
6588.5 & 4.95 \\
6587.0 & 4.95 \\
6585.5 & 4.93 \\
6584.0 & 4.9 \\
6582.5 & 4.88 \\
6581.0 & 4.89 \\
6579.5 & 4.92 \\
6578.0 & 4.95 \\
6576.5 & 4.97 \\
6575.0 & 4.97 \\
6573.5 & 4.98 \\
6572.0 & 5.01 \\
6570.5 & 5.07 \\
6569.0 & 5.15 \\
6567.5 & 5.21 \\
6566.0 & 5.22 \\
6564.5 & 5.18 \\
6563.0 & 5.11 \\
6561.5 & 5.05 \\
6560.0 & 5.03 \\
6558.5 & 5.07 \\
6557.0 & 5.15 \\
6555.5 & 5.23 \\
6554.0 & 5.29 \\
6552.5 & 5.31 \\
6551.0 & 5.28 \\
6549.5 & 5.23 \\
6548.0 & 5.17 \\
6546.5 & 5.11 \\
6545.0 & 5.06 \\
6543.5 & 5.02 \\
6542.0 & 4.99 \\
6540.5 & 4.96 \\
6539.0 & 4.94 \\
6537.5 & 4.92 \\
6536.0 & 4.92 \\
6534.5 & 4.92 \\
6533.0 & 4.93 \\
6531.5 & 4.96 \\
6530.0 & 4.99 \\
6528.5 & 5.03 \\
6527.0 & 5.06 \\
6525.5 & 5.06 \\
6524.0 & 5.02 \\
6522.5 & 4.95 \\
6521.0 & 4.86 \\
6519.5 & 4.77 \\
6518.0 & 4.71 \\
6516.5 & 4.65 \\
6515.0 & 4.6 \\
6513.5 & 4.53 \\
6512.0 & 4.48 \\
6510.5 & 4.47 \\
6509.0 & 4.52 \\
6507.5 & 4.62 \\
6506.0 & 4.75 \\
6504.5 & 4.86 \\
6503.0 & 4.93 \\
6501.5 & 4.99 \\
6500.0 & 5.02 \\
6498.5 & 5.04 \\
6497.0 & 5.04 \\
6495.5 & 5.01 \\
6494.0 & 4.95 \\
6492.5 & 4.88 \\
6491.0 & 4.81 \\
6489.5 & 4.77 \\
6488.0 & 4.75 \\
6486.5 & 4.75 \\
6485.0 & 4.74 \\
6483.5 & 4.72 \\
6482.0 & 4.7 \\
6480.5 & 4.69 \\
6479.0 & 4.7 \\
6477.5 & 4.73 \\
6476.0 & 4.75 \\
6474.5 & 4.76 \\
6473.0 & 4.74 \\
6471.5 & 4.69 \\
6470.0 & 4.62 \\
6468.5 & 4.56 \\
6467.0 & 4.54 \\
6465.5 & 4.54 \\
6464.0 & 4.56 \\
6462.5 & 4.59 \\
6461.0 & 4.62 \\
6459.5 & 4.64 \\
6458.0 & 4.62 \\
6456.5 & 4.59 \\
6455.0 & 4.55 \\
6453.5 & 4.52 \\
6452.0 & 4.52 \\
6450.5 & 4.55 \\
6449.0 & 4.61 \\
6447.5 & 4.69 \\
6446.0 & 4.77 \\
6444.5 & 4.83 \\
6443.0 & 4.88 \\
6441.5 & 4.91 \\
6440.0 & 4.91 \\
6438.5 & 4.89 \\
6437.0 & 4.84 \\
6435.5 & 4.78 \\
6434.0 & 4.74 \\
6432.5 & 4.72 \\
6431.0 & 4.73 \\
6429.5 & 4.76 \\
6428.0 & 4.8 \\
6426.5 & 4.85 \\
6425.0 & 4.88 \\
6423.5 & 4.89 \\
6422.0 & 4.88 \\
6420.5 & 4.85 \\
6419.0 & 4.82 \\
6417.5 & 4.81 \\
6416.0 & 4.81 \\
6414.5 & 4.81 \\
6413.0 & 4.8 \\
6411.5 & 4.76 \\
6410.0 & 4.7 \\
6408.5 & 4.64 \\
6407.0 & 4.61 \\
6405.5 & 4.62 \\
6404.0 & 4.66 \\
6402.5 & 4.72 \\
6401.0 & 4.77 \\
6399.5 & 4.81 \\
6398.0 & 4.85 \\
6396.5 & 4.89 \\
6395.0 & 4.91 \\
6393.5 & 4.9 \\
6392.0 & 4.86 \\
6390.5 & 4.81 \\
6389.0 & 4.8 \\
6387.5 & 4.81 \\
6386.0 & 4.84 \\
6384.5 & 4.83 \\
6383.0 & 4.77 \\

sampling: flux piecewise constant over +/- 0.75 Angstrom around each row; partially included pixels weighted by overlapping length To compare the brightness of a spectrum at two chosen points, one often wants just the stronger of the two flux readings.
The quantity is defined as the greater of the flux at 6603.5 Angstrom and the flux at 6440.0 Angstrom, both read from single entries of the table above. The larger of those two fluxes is 4.91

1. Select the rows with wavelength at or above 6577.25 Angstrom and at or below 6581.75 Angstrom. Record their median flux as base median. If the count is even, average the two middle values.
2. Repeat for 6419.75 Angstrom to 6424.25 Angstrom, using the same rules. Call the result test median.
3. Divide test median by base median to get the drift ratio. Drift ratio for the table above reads 0.99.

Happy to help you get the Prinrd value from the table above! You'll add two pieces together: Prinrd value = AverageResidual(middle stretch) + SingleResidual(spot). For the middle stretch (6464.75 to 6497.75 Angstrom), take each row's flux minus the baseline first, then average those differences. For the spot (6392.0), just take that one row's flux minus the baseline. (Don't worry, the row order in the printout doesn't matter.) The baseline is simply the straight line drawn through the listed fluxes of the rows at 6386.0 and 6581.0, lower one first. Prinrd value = -0.10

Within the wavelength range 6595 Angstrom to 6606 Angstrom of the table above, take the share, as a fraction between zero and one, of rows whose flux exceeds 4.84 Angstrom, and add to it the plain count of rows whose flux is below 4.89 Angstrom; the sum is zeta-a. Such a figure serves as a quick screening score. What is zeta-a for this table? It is 6.3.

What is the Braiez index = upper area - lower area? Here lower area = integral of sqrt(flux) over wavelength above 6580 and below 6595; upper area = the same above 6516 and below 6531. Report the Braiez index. 0.10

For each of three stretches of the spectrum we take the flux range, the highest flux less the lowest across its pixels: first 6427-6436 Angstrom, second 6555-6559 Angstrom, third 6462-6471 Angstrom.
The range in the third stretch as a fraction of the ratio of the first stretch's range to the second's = 0.2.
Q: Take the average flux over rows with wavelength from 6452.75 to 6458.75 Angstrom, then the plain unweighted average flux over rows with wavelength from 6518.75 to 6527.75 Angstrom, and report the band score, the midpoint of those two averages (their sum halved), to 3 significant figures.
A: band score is 4.76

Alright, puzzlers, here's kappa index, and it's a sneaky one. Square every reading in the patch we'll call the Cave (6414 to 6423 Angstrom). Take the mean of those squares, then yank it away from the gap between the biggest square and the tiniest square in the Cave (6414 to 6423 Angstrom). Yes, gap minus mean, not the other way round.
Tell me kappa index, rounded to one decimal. -22.7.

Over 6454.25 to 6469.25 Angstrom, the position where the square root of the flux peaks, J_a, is 6459.5 Angstrom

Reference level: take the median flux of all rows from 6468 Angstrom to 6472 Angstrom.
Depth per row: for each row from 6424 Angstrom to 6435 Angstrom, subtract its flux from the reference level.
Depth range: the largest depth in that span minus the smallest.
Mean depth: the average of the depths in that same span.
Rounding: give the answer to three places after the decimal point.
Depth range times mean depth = -0.026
